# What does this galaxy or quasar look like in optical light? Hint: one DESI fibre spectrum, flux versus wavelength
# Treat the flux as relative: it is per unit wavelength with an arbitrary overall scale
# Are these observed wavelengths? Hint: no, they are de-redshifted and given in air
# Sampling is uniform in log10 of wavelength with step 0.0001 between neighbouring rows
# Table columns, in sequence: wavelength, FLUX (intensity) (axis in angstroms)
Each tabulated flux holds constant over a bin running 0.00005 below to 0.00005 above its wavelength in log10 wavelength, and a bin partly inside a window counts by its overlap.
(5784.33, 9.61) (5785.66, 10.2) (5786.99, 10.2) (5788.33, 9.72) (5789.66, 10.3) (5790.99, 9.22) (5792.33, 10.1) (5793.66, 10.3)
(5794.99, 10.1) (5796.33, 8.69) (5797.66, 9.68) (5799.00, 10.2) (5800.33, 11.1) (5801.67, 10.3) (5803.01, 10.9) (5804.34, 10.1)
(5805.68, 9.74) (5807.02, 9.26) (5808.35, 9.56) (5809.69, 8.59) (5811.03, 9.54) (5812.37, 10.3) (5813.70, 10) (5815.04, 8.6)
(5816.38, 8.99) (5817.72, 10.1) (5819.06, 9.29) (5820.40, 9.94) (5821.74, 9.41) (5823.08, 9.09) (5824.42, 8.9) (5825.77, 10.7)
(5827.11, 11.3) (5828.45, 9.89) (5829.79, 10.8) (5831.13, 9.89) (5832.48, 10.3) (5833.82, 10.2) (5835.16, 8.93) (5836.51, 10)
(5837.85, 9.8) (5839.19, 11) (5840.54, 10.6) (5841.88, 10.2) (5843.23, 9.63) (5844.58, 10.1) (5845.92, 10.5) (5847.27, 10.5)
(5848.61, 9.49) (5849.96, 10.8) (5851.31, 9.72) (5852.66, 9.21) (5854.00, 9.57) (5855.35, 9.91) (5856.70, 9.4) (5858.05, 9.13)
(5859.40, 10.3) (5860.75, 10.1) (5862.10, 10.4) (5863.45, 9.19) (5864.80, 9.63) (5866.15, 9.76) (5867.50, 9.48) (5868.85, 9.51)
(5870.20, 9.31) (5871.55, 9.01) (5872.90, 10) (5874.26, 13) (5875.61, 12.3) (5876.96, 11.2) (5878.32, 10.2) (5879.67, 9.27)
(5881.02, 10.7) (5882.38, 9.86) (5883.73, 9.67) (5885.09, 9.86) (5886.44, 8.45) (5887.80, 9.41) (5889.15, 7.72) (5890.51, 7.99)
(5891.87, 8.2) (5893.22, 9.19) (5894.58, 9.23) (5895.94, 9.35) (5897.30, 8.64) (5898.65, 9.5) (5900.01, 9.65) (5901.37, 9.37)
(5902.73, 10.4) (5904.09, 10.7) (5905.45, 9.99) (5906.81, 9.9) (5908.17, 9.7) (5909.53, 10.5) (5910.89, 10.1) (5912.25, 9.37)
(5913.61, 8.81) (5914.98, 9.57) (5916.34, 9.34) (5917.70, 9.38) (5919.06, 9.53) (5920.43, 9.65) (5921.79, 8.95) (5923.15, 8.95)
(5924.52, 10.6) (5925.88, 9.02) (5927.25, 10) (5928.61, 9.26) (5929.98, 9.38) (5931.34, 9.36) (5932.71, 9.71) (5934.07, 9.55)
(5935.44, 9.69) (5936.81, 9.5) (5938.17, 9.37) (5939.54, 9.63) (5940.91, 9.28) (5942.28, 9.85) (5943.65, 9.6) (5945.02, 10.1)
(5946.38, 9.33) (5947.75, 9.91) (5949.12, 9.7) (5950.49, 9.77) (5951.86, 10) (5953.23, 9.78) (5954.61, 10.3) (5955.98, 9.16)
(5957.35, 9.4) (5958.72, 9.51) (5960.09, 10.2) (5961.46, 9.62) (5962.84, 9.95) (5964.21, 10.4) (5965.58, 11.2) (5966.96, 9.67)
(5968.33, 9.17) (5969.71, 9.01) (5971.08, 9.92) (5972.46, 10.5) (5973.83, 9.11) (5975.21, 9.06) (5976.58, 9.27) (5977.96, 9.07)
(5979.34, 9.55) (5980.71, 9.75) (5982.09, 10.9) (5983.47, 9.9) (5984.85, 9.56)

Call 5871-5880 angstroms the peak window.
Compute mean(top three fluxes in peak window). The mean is 12.2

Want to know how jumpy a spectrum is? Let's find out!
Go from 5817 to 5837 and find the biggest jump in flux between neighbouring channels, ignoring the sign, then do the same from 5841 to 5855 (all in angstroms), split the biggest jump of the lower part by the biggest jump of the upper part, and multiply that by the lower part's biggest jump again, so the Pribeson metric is 2.47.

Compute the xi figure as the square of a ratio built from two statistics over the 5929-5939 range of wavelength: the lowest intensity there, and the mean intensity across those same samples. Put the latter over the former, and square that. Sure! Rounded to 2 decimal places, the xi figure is 1.03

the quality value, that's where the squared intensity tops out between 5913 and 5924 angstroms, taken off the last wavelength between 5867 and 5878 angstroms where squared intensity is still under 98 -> -48.9 angstroms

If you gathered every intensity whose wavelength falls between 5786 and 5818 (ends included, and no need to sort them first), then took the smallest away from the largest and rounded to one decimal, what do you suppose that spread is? 2.5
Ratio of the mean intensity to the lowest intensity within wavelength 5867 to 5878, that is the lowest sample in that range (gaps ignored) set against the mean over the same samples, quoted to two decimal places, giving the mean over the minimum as 1.16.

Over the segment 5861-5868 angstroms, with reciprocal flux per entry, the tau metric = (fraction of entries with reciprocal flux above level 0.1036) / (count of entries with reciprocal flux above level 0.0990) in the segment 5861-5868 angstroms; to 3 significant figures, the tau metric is 0.150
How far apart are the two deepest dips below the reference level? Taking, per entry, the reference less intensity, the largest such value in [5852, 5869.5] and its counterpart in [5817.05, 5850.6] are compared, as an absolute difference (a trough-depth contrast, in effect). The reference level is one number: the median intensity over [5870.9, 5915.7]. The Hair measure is 0.2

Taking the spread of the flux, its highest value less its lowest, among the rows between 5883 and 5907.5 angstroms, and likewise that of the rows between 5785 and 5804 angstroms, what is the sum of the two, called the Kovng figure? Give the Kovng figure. 5.39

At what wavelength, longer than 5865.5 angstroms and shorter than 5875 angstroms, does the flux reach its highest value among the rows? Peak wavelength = 5874.26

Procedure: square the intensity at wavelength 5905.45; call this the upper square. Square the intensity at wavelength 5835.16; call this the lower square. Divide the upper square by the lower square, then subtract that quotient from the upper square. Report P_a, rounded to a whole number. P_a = 99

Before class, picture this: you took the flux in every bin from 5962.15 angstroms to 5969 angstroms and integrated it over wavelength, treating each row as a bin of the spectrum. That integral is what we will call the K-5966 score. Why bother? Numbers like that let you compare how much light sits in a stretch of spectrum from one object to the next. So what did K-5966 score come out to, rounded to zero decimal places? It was 69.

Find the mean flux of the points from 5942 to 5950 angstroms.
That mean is 9.75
